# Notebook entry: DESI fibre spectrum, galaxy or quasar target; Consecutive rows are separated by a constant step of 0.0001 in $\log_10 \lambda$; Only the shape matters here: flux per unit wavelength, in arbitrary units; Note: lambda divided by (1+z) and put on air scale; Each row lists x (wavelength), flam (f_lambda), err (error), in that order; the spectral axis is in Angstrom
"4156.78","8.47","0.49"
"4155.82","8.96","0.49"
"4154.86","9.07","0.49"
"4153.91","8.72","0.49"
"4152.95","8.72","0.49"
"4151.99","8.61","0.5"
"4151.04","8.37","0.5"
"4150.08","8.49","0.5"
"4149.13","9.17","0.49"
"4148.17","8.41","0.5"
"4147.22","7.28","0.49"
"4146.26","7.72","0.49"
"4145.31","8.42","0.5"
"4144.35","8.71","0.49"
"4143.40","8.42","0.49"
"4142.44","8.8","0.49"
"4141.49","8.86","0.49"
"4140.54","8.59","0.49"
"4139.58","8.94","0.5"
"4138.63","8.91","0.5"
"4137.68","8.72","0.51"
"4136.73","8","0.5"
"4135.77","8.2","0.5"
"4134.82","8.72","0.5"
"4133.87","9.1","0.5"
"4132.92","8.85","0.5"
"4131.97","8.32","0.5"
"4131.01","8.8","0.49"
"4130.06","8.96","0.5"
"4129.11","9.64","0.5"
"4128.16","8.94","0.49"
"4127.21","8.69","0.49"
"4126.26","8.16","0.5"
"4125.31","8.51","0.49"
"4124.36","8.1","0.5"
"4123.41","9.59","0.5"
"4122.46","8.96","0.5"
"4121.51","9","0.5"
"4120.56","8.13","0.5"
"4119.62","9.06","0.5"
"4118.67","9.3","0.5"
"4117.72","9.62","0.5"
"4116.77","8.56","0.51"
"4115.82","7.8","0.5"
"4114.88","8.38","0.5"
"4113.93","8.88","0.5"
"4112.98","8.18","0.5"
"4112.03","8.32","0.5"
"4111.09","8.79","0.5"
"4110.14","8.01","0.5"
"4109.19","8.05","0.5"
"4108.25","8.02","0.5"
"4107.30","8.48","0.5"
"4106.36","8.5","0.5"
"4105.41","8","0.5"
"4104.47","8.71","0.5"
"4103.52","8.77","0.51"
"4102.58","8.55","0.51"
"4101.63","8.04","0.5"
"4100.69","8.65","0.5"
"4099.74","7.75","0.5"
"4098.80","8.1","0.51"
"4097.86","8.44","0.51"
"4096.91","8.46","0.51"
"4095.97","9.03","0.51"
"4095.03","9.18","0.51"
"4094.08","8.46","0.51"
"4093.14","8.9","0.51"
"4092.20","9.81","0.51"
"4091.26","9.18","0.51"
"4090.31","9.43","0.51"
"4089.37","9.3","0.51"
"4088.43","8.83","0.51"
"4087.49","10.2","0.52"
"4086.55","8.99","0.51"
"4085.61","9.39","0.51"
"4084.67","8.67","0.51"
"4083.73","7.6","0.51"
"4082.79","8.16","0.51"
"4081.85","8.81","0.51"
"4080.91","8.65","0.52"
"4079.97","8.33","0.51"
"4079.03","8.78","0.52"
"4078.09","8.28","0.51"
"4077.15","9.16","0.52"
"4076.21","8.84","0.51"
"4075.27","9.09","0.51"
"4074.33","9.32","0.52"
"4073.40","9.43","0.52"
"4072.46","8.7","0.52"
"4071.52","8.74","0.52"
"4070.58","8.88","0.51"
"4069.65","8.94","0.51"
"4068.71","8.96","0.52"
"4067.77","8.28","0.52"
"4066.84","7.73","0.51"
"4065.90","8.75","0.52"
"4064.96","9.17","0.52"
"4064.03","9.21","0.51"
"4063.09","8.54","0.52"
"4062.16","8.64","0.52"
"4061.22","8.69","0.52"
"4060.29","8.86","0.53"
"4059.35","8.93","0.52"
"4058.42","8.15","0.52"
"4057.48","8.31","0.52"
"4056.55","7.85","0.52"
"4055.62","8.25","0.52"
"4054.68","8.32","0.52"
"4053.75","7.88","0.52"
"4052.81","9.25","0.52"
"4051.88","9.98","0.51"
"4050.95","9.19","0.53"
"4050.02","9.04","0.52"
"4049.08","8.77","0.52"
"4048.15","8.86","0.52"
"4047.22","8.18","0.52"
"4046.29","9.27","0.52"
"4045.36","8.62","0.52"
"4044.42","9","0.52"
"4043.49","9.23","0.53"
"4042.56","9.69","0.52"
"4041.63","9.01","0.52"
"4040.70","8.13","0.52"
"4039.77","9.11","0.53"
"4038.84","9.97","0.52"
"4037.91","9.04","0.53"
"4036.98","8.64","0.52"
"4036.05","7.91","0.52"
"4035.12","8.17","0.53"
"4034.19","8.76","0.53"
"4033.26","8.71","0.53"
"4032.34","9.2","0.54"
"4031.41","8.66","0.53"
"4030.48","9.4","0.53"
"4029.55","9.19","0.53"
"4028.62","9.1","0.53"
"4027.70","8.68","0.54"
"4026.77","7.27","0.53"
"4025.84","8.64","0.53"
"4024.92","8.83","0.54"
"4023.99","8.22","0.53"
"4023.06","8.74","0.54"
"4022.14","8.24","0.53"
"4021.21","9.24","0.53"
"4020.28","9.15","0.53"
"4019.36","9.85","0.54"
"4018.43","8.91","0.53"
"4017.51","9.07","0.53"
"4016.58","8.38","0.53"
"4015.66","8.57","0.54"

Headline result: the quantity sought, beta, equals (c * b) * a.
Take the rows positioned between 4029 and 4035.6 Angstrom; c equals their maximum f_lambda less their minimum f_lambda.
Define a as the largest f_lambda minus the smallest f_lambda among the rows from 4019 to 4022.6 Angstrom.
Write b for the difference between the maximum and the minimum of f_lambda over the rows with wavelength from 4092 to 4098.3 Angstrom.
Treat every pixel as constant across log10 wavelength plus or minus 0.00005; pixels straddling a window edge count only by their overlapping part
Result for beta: 2.7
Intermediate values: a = 1.6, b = 1.4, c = 1.2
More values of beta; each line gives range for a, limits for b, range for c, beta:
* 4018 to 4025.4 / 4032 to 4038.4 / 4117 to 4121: 3.1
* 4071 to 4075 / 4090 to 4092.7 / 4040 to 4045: 0.7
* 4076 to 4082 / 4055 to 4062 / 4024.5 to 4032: 2.0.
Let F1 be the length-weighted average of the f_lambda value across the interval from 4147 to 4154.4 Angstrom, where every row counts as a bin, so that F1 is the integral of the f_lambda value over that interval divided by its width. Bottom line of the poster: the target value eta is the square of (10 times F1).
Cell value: 7262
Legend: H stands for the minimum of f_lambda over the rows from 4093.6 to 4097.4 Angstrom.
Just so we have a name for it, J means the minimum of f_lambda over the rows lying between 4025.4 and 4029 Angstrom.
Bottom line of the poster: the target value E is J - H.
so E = -1.2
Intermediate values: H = 8.46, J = 7.27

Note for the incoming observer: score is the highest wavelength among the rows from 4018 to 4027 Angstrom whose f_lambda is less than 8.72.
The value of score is 4026.77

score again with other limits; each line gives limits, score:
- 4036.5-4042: 4040.70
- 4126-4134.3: 4131.97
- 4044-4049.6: 4047.22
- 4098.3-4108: 4107.30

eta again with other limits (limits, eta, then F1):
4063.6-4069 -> 7522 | 8.67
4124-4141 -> 7529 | 8.68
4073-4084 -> 7603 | 8.72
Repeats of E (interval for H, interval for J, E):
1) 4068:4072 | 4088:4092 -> 0.1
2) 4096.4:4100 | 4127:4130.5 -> 0.9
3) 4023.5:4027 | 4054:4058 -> 0.6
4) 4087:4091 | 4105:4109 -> -0.8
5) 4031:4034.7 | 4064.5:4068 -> -0.9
